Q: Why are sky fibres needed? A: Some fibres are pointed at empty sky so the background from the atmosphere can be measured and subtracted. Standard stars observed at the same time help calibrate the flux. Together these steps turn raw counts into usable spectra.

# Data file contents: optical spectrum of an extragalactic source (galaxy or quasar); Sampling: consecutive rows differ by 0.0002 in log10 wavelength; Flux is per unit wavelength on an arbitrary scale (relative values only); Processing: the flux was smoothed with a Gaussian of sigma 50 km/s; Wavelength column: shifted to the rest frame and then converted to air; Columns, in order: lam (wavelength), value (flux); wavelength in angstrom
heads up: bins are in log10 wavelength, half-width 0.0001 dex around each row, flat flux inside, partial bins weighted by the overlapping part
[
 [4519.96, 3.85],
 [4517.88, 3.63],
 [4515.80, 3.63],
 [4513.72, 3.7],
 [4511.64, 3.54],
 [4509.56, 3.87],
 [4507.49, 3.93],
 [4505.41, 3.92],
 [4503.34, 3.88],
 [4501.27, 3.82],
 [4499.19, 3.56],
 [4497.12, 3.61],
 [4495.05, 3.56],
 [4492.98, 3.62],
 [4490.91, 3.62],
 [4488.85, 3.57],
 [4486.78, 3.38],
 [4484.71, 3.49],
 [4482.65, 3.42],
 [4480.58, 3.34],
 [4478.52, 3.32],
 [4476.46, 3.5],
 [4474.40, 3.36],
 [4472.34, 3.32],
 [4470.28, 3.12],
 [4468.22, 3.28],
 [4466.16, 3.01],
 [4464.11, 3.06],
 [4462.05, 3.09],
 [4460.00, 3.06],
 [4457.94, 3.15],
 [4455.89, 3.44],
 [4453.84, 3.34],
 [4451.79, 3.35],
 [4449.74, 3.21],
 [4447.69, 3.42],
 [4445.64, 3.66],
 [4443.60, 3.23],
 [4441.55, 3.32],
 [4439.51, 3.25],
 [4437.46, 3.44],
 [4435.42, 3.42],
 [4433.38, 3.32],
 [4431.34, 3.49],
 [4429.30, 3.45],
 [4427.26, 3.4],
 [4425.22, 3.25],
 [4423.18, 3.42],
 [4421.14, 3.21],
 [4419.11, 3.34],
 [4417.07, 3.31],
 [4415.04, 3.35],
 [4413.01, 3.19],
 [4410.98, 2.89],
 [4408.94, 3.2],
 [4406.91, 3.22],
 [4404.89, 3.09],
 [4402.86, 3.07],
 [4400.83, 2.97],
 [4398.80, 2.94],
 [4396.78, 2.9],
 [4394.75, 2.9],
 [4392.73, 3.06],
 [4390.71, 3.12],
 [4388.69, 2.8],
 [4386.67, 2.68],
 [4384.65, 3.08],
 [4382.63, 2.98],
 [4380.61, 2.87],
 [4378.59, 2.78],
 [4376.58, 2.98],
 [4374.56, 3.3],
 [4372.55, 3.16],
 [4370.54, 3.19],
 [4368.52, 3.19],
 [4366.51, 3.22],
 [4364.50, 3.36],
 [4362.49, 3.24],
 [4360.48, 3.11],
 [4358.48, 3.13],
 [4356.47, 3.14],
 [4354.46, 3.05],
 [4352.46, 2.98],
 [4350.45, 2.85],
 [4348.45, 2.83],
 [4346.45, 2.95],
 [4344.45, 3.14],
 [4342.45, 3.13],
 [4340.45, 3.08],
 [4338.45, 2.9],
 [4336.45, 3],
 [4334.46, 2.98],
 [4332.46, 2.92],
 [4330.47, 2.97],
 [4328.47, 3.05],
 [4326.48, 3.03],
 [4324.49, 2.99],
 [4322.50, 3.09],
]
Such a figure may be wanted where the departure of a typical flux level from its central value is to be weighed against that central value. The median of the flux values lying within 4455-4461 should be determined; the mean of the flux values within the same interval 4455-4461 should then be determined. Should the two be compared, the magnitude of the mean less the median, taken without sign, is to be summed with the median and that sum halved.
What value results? 1.61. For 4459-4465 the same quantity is 1.54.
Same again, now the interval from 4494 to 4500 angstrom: 1.79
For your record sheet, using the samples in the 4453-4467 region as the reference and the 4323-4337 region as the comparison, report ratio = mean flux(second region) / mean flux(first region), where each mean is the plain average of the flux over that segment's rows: 0.95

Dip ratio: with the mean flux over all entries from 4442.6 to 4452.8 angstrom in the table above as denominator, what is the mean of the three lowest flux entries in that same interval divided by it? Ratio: 0.967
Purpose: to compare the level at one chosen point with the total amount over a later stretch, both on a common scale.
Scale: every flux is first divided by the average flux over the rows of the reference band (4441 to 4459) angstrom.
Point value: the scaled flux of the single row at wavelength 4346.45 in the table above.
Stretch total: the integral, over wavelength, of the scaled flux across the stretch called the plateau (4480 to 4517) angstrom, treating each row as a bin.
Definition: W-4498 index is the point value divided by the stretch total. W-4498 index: 0.022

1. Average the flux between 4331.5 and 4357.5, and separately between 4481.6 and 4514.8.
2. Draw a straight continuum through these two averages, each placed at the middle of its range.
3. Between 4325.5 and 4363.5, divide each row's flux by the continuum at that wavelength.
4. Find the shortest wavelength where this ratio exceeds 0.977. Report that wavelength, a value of 4326.48 angstrom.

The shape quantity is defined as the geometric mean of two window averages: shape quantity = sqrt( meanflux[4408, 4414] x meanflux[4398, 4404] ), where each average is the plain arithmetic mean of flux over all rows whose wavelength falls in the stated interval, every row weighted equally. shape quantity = 3.04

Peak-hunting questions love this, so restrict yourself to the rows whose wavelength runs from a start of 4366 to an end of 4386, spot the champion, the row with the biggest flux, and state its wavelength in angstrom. 4374.56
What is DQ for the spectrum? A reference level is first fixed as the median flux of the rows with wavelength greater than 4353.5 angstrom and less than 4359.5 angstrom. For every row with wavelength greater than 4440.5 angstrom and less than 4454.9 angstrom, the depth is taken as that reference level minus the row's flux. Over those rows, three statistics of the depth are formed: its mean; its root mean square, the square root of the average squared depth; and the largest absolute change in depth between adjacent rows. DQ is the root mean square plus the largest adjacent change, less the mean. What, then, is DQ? 0.93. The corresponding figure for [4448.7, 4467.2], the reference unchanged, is 0.51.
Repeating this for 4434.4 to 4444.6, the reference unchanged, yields 0.61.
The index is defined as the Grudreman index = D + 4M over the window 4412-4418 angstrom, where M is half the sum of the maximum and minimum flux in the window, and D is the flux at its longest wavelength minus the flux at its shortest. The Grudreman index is 13.2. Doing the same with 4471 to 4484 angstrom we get 13.7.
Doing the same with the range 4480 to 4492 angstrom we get 14.2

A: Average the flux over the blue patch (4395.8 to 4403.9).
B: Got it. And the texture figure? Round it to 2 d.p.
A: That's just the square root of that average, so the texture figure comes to 1.72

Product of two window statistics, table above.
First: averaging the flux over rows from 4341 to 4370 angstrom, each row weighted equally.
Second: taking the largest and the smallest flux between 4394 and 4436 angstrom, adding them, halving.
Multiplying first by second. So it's 9.9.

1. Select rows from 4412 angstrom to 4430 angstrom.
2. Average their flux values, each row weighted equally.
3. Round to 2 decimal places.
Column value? 3.32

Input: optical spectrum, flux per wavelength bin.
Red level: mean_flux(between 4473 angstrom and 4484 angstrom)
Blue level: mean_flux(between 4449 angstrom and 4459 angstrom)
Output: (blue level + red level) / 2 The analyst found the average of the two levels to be 3.3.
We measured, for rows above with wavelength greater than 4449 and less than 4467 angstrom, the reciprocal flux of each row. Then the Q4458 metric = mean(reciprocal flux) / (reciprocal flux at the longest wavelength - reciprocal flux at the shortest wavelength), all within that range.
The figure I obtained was 15.2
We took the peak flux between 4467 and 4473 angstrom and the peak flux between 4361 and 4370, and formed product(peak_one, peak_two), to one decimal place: 11.2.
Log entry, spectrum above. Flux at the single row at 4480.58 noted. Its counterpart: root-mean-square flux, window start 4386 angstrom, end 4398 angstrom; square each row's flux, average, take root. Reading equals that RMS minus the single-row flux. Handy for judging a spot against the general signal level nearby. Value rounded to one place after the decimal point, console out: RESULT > -0.4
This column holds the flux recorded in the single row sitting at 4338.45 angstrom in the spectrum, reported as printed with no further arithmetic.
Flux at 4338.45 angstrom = 2.9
